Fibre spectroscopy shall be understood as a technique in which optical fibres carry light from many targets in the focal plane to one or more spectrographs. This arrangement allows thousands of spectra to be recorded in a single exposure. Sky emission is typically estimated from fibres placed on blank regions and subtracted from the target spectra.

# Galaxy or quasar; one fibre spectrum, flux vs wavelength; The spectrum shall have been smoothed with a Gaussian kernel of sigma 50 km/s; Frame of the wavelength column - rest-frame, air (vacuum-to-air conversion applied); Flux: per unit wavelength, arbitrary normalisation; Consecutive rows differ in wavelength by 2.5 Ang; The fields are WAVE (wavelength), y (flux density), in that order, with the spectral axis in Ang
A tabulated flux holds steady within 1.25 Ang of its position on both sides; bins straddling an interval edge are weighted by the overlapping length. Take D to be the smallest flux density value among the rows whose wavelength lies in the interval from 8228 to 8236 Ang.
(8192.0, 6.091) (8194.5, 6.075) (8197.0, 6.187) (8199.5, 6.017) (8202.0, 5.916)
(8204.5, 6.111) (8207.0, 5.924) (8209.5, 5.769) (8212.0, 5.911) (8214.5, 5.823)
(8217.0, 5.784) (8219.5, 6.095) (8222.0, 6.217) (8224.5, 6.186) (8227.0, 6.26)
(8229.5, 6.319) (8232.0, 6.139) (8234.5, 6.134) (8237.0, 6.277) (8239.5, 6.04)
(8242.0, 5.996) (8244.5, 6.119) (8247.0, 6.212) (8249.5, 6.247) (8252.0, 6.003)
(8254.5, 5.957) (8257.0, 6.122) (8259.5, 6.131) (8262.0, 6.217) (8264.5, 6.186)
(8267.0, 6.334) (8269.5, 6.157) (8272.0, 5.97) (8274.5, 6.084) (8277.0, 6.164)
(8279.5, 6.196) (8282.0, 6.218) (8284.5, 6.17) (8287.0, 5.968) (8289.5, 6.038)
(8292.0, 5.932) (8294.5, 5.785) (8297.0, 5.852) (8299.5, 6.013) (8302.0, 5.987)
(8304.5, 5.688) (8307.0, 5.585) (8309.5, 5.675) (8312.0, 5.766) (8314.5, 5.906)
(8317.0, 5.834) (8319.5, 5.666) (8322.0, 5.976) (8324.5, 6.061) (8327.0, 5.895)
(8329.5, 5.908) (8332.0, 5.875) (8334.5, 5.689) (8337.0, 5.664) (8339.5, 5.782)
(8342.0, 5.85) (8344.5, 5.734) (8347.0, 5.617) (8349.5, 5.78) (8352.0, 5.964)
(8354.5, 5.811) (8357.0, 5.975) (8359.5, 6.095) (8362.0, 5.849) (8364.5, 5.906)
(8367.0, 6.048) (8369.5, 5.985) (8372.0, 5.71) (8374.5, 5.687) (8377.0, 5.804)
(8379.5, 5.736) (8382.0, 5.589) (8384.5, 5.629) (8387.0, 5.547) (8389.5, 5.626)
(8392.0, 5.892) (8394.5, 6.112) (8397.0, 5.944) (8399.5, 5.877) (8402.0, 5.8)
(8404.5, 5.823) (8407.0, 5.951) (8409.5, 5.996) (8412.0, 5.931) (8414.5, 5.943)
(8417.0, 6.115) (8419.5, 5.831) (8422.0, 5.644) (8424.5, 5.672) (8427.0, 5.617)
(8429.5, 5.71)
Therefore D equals 6.134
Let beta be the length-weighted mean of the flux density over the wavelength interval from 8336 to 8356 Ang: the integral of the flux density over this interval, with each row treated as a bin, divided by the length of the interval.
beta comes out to 5.78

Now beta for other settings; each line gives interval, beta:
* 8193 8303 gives 6.07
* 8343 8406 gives 5.82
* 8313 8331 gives 5.89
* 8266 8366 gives 5.91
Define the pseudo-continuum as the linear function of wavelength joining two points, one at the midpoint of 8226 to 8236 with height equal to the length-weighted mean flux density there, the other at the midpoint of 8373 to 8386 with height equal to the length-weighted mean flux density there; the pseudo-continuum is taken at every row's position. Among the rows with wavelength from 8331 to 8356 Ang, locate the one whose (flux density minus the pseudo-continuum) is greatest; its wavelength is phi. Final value 8352.0 Ang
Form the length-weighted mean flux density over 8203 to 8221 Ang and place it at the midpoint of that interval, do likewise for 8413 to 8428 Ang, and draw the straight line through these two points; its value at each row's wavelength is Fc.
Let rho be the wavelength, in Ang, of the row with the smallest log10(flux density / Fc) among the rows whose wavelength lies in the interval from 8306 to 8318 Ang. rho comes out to 8307.0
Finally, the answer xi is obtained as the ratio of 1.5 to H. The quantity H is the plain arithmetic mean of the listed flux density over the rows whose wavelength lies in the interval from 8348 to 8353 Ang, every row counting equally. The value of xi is 0.255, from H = 5.87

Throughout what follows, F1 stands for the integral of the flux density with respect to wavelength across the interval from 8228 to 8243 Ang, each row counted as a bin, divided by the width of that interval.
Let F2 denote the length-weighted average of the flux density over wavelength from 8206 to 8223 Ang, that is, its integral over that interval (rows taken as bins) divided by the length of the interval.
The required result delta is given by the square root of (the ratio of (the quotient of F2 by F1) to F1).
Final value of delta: 0.396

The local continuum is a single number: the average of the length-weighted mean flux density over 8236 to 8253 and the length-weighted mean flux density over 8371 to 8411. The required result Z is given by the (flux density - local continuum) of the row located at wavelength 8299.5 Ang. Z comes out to 0.05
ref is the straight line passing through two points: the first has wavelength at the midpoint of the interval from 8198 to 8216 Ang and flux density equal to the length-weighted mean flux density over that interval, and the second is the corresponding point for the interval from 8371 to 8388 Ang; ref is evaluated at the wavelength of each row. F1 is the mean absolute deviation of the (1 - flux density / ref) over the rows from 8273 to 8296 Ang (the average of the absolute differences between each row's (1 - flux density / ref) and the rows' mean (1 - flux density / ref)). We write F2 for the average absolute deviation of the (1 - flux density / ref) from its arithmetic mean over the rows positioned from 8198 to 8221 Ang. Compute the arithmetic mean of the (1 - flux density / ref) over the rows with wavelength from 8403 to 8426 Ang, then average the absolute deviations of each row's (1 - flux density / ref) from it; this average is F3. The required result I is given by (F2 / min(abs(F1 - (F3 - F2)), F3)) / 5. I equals 0.23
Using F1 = 0.0186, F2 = 0.016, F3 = 0.021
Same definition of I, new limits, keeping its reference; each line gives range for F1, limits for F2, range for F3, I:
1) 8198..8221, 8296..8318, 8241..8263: 0.27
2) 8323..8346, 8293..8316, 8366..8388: 0.28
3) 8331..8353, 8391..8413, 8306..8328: 0.56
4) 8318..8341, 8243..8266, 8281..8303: 0.16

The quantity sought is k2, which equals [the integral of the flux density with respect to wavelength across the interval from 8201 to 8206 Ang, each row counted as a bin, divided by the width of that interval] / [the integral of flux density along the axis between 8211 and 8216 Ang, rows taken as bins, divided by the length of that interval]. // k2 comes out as 1.03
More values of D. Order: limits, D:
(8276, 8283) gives 6.164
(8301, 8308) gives 5.585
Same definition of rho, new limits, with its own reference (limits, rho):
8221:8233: 8232.0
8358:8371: 8362.0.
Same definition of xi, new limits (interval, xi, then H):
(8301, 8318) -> 0.260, 5.78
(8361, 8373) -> 0.254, 5.90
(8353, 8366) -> 0.253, 5.93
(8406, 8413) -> 0.252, 5.96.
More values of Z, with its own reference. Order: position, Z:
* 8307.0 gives -0.38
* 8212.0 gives -0.05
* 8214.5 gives -0.14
